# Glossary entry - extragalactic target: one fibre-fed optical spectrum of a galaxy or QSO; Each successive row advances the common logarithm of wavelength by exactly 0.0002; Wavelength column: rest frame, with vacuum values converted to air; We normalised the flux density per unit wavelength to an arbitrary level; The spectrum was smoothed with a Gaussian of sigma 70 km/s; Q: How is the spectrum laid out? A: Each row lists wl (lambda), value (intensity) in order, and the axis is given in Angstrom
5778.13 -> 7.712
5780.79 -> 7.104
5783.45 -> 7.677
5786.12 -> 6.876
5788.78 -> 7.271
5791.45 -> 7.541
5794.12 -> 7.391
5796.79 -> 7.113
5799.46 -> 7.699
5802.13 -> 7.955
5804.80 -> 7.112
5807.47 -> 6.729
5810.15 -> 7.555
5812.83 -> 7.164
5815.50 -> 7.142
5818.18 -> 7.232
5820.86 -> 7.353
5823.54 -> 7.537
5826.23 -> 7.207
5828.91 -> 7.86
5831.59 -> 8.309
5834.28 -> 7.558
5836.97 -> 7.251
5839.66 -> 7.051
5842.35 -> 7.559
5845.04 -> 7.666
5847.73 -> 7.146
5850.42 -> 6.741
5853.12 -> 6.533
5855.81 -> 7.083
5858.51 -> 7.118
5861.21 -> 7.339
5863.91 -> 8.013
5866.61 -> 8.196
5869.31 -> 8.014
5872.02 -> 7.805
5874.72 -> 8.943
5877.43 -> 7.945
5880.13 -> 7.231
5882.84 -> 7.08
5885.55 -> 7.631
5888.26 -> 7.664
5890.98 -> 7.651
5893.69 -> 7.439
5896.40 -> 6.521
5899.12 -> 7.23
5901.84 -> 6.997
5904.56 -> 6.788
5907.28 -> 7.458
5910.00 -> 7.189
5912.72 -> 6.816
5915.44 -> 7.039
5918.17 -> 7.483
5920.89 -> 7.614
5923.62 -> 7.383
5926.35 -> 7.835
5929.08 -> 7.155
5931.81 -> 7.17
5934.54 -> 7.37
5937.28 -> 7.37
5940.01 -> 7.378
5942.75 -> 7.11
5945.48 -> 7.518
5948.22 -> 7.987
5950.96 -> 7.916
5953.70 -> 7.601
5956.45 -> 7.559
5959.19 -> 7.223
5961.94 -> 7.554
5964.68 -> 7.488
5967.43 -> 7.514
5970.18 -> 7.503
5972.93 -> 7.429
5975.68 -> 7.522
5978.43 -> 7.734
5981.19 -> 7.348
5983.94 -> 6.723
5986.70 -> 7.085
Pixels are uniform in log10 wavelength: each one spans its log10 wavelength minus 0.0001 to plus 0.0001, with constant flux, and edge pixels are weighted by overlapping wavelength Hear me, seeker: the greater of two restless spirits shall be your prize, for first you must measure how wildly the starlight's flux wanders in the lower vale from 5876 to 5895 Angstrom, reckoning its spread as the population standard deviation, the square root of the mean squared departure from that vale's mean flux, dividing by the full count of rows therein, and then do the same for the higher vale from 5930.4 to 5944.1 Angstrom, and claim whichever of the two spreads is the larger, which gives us 0.27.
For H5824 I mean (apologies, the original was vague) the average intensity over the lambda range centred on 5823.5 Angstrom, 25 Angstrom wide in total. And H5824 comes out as 7.5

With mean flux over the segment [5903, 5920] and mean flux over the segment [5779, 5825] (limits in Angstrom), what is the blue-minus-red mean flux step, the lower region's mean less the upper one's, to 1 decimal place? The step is 0.2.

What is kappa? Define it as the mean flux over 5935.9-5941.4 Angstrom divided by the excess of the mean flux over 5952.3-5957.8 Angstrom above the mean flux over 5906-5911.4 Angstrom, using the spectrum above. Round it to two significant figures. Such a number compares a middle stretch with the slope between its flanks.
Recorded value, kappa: 29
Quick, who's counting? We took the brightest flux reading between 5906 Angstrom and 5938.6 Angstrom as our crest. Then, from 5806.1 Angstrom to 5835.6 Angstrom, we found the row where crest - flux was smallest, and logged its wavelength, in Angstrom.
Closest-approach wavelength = 5831.59 Angstrom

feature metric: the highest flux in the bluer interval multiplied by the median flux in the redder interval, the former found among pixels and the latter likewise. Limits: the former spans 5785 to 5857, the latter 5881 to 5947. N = 61.2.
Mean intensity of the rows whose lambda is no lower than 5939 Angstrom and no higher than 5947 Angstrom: 7.3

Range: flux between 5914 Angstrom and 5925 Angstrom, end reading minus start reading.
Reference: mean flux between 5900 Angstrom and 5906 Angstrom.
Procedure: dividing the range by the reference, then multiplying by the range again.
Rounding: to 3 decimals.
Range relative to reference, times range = 0.017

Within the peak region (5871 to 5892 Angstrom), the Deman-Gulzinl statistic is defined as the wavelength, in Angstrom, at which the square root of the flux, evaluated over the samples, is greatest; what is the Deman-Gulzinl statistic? 5874.72 Angstrom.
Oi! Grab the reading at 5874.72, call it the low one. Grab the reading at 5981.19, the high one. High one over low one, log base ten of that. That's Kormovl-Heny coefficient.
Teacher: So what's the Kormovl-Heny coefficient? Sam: -0.085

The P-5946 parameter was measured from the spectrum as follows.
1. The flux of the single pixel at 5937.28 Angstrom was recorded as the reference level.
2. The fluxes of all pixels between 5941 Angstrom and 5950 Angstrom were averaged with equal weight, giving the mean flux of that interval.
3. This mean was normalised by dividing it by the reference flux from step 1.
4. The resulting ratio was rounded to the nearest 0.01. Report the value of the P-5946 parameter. 1.02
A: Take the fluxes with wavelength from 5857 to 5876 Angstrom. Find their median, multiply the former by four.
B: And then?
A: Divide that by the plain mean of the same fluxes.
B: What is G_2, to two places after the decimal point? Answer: 4.05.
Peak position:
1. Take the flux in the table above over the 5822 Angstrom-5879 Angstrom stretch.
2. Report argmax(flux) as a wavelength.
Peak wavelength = 5874.72 Angstrom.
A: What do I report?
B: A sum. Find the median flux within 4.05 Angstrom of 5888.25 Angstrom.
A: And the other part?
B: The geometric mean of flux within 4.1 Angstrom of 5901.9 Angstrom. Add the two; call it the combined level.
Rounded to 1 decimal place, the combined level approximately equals 14.7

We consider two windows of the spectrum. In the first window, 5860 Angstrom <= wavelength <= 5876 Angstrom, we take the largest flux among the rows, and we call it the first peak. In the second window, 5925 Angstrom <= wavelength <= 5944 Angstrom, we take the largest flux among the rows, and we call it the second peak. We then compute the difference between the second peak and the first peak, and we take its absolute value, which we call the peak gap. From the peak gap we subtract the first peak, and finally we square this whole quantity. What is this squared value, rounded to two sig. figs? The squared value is 61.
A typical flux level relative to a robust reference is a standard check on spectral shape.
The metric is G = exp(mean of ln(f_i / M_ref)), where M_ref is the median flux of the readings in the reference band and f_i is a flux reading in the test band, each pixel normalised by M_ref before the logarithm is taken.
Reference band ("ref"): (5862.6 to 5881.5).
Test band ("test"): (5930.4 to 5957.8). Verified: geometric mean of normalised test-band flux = 0.935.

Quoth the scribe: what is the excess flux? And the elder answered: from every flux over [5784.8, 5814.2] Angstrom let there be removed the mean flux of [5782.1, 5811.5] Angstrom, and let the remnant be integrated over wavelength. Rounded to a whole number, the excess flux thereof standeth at -1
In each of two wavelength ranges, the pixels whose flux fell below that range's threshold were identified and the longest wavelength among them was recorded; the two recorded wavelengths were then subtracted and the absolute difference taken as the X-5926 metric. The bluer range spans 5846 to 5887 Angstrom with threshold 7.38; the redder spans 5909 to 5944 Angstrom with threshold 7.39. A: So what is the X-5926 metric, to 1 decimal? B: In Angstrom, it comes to 59.9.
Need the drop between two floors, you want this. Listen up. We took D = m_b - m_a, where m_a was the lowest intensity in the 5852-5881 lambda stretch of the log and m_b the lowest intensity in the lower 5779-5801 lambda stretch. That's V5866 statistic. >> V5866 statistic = 0.34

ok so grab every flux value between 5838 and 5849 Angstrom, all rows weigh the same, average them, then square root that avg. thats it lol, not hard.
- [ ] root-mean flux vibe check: 2.71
